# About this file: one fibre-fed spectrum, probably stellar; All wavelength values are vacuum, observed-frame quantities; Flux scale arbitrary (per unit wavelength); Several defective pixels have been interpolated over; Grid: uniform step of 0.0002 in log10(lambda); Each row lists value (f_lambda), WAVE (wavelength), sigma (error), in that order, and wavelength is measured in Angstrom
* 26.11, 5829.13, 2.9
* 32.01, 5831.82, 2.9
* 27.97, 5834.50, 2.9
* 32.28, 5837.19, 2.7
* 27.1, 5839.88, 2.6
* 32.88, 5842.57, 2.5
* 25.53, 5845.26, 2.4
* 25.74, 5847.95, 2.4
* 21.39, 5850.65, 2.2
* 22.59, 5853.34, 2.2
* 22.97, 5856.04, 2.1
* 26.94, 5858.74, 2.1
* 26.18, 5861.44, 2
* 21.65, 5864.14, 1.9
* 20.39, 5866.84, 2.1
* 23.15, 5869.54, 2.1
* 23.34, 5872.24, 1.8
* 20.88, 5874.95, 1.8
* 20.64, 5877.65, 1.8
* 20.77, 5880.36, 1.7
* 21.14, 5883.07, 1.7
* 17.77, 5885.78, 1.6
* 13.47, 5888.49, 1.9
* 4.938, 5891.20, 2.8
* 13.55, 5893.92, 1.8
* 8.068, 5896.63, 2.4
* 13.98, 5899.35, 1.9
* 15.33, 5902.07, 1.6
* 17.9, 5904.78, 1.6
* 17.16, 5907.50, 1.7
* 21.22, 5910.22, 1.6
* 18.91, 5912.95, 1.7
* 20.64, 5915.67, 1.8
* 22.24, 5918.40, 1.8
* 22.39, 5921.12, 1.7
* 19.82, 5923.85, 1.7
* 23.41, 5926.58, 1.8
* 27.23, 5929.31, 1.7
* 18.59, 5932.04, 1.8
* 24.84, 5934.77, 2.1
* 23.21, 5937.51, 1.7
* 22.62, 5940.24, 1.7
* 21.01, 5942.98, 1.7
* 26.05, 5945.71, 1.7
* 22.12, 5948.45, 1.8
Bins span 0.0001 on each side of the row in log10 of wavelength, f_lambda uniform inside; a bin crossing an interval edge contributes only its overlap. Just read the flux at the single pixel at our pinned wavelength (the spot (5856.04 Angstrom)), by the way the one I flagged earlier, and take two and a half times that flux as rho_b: 57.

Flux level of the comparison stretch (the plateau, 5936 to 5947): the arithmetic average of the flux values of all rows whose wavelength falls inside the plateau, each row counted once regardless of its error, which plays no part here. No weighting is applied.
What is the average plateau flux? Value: 23.2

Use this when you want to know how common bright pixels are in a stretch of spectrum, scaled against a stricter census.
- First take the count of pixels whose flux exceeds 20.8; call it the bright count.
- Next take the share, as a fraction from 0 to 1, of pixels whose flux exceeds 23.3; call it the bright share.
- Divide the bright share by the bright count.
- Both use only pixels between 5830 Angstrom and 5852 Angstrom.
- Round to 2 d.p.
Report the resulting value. 0.11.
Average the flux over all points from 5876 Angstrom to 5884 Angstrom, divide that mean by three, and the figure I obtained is 6.95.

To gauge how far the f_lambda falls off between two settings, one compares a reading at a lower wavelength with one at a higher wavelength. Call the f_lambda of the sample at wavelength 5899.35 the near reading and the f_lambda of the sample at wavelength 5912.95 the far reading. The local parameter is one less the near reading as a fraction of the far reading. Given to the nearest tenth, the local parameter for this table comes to 0.3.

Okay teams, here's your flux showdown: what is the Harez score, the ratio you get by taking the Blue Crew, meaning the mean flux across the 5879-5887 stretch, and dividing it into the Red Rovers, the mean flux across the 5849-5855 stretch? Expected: 1.11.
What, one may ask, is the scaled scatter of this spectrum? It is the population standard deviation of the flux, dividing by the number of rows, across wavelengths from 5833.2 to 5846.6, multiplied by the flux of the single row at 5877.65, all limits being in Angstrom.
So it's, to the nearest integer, 60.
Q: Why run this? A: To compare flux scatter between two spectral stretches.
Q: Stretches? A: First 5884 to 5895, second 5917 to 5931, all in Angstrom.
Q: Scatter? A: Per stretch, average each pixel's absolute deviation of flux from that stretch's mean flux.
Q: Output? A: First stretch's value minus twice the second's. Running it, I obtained 0.1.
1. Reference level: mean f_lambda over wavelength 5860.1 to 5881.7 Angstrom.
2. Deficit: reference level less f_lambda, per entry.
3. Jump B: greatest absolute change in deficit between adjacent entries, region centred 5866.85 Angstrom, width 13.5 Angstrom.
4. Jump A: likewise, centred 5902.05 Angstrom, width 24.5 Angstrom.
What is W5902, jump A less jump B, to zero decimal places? 4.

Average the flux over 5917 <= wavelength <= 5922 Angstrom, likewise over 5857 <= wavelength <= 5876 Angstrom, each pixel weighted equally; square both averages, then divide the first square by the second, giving 0.92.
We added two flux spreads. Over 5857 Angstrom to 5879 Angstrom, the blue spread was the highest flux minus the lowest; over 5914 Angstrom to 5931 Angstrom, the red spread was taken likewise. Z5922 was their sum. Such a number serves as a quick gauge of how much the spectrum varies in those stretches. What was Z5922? 14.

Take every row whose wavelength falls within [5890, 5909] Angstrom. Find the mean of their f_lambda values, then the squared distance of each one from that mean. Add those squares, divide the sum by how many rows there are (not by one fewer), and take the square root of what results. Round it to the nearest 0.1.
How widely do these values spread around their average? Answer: 4.4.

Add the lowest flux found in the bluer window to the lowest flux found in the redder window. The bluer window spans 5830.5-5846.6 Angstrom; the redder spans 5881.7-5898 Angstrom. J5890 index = 30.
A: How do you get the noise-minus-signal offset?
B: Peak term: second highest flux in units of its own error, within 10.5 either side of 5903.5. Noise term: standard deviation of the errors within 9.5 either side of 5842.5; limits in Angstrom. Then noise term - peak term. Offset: -11.0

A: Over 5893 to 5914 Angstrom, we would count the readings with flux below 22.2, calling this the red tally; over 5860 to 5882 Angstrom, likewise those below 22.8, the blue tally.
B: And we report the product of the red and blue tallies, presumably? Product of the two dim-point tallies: 40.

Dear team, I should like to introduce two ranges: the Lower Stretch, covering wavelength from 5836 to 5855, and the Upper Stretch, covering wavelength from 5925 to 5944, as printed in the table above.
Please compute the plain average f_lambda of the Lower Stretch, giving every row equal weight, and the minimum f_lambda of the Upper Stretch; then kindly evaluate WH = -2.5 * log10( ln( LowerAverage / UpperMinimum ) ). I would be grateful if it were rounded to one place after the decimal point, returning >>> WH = 1.1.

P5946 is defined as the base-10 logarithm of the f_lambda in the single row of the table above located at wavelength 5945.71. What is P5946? 1.42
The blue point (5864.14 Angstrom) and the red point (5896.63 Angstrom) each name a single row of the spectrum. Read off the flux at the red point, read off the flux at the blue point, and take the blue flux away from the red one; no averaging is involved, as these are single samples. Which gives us -14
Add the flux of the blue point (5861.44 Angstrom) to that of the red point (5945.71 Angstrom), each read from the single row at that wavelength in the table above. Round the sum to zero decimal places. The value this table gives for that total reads 52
